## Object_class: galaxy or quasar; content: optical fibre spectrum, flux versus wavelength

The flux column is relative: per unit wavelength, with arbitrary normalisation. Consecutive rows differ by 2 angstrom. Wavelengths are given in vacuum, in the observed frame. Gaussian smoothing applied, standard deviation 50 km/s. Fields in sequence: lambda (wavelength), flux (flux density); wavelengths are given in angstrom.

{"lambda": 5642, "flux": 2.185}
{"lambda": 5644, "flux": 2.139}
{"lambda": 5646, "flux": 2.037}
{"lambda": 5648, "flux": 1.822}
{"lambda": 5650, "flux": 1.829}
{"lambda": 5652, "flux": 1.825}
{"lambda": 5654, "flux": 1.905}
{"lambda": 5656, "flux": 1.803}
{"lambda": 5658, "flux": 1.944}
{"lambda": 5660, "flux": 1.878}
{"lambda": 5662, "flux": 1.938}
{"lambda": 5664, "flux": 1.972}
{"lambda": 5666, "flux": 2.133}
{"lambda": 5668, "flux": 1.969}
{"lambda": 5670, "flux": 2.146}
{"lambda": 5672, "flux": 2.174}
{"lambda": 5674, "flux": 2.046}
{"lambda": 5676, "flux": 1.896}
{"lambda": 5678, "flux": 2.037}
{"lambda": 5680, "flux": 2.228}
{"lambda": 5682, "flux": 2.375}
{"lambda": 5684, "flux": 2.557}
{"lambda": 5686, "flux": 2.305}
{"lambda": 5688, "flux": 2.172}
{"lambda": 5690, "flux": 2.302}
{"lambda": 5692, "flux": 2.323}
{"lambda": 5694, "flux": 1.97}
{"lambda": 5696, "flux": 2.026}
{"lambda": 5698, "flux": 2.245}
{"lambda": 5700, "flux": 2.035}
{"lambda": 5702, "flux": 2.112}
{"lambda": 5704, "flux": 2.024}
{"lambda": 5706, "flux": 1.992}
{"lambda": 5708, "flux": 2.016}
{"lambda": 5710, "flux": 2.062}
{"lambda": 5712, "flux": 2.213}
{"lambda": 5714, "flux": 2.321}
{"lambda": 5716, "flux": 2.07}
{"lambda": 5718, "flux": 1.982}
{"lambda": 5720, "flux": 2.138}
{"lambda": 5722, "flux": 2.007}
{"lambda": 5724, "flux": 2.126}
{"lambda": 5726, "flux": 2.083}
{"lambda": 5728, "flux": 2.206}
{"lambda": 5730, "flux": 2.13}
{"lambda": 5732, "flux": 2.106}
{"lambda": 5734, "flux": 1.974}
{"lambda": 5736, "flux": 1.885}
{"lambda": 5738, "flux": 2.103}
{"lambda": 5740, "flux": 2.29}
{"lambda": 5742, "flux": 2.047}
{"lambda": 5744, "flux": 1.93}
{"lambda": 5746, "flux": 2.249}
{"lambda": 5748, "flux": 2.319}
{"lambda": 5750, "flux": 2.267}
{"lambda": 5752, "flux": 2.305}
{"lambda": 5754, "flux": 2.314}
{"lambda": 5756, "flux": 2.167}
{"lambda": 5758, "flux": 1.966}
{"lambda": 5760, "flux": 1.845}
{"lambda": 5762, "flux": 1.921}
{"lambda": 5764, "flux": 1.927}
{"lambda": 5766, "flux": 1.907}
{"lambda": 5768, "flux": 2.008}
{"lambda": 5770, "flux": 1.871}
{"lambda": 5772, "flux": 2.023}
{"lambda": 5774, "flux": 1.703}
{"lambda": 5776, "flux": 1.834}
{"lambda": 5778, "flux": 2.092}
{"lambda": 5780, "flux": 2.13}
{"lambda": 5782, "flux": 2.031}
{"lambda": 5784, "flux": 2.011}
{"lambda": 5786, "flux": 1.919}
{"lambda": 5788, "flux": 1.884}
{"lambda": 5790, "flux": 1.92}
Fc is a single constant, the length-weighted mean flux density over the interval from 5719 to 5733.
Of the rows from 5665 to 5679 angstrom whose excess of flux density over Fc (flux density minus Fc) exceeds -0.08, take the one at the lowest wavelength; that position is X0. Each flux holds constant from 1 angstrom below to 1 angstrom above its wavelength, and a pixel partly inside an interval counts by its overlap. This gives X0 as 5666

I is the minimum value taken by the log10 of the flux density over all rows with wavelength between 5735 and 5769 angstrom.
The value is 0.27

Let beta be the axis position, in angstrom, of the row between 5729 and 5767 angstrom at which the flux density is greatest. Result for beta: 5748 angstrom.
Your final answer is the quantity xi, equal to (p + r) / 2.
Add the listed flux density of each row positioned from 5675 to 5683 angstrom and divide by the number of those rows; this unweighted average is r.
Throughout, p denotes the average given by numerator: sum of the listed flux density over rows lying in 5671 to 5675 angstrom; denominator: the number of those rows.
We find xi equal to 2.12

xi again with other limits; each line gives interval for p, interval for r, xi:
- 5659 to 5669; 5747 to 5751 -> 2.14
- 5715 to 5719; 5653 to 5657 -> 1.94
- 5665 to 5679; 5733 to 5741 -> 2.06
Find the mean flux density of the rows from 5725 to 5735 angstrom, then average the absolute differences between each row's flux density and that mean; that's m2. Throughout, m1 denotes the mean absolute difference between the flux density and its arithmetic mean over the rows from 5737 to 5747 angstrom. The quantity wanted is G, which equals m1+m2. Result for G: 0.17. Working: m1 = 0.12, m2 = 0.057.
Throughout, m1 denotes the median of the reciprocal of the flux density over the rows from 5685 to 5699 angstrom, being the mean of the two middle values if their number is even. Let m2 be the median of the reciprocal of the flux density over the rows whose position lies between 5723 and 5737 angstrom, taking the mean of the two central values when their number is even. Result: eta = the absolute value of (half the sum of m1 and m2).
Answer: 0.460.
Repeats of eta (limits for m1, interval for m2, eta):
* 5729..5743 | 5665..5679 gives 0.482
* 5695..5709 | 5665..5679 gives 0.491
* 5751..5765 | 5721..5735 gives 0.492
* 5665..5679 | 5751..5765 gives 0.499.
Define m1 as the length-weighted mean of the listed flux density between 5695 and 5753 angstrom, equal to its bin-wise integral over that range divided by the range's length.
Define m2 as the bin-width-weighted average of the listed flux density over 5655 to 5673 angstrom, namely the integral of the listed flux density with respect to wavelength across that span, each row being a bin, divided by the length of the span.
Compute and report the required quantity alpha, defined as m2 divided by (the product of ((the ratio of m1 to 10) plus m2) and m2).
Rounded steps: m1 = 2.11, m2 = 2.00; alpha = 0.453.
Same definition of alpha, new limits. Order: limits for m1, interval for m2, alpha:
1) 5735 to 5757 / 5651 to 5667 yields 0.467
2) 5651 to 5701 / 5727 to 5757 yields 0.423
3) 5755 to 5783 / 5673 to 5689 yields 0.417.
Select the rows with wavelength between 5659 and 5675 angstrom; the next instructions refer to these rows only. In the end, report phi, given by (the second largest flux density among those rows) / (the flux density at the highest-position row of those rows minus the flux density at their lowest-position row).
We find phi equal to 13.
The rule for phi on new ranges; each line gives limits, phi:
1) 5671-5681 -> 40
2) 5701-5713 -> 21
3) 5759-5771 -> 74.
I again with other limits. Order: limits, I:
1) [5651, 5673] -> 0.26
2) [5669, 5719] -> 0.28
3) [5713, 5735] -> 0.30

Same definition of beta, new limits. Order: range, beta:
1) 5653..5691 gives 5684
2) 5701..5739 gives 5714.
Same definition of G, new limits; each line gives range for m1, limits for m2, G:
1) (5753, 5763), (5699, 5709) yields 0.19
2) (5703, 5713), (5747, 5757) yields 0.11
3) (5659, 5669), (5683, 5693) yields 0.15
